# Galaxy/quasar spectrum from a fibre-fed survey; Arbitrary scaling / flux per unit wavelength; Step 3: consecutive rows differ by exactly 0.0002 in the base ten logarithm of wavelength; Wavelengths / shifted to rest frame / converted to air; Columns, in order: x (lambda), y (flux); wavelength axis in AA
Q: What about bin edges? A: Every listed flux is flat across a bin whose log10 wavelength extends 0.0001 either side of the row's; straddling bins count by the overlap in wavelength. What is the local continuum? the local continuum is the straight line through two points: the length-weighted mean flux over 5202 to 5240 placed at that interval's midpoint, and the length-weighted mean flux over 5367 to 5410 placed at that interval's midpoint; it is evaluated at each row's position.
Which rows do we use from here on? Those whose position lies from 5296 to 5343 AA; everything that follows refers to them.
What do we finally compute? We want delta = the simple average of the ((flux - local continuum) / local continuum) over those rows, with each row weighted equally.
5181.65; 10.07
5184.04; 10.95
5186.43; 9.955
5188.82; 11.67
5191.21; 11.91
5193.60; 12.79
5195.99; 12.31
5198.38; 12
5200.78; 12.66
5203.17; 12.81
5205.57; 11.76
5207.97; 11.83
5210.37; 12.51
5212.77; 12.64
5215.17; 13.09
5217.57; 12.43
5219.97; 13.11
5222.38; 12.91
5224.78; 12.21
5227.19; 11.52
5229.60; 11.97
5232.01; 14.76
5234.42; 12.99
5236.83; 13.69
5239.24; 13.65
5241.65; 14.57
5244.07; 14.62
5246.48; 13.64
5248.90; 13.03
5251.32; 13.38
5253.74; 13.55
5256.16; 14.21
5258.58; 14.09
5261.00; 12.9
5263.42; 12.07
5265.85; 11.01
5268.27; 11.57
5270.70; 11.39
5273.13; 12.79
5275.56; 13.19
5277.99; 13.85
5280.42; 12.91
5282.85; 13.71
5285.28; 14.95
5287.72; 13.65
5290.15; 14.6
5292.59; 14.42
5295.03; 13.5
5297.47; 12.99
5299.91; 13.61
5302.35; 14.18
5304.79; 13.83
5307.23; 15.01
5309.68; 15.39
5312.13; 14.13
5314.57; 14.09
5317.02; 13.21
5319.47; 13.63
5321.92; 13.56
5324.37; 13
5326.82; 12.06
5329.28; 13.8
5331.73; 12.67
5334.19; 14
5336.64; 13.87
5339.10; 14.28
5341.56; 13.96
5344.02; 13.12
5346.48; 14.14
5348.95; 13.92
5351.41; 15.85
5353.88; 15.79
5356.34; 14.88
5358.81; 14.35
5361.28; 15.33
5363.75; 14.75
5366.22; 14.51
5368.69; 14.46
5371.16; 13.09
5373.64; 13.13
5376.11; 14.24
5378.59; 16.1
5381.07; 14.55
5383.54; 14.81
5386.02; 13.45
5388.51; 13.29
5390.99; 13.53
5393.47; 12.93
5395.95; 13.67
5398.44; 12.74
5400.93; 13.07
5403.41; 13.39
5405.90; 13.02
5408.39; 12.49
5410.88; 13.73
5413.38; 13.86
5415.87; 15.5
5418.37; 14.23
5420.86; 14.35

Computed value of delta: 0.036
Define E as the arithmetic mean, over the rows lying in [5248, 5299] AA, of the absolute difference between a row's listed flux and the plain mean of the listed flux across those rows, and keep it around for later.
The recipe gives 0.80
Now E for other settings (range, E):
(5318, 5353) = 0.60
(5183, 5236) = 0.66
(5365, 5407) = 0.72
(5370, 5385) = 0.83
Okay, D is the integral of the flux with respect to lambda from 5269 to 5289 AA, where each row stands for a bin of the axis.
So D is 265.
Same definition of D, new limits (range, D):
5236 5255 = 262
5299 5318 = 270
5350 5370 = 300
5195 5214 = 234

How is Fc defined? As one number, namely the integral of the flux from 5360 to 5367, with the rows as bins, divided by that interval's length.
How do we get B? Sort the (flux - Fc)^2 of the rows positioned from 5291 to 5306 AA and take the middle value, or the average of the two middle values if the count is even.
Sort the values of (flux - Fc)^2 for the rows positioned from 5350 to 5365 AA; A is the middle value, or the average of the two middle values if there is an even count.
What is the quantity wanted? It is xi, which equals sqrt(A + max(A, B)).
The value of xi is 1.3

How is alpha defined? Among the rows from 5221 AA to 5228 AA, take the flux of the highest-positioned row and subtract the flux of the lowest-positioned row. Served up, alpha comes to -1.4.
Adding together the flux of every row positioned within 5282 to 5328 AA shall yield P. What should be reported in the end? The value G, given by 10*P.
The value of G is 2635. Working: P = 264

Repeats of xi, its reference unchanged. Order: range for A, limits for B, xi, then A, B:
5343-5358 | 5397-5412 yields 2.1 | 0.9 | 3.4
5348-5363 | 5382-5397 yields 1.6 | 0.6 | 1.9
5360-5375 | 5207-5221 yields 2.3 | 0.2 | 5.3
